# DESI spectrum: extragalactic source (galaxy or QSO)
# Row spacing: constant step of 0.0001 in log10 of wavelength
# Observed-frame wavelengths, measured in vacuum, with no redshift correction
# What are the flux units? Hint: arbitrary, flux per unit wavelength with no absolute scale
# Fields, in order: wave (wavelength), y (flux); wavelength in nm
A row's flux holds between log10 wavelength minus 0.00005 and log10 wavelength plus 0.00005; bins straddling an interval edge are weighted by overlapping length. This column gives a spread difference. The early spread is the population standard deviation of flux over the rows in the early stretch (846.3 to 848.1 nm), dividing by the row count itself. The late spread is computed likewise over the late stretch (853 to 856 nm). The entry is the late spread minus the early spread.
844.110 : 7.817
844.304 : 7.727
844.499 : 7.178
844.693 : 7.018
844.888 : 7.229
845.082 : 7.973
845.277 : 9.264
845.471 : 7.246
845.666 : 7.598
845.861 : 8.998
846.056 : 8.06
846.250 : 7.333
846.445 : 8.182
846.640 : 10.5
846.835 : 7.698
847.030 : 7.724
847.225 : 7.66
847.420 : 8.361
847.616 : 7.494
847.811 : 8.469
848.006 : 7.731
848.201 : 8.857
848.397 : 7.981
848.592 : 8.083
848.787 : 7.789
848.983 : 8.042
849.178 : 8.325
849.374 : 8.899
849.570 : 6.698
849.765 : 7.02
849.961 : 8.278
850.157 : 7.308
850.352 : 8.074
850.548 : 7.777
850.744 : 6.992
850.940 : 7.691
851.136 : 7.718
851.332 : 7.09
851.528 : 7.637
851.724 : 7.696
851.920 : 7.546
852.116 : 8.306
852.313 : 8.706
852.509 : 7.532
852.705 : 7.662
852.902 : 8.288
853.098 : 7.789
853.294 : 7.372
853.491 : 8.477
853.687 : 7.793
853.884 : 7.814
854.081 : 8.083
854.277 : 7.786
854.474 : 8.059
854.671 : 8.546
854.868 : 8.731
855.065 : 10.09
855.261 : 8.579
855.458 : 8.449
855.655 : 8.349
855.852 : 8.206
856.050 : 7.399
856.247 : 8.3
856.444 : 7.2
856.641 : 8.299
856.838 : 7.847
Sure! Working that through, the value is -0.26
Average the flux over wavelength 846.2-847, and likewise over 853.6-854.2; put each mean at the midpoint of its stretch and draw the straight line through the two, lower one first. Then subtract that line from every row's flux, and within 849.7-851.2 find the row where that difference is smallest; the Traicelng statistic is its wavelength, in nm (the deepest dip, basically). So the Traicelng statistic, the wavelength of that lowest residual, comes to 849.765 nm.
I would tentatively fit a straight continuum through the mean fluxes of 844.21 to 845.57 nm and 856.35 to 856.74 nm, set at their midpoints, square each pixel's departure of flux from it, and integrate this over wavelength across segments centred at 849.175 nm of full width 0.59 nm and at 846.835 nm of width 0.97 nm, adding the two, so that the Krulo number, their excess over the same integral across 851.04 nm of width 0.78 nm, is 1.8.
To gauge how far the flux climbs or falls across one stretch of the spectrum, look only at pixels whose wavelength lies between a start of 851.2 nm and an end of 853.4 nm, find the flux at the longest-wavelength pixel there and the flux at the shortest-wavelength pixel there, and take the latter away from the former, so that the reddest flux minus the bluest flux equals 0.3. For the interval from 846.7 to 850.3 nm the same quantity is -0.4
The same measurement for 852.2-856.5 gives -1.5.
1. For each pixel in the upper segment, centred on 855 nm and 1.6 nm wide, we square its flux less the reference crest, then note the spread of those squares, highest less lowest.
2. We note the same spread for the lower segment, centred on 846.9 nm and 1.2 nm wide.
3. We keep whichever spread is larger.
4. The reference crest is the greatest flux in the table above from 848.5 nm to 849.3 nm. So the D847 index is 4.7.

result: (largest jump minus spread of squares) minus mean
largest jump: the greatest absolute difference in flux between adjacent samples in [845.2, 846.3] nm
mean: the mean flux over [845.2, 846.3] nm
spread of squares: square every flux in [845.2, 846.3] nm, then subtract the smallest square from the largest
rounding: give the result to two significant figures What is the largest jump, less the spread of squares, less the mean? -39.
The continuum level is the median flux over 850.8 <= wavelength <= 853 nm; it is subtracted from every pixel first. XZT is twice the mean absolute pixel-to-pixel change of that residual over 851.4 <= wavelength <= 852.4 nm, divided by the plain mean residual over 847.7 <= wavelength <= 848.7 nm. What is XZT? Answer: 1.3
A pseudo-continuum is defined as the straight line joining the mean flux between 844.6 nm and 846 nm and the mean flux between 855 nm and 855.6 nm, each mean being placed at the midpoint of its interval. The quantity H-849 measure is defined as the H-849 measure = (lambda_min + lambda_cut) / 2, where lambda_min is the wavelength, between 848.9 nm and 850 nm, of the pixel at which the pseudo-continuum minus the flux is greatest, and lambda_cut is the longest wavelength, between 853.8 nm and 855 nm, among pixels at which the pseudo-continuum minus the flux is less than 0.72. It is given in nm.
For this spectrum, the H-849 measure 852.22 nm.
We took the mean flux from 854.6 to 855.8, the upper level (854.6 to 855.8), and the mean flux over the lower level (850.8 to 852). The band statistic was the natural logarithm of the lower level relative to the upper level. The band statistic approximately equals -0.15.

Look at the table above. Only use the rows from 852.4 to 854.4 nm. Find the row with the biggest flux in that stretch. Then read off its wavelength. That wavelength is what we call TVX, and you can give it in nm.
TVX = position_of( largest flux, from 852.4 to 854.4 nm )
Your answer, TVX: 853.491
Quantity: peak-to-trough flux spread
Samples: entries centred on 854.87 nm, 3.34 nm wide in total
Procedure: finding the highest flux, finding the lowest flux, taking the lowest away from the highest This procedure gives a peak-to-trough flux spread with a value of 2.9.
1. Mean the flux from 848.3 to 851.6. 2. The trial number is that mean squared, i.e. 60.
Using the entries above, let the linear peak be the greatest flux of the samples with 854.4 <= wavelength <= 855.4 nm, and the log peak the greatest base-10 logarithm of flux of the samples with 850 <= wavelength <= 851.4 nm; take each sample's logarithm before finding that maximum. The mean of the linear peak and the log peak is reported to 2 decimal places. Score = 5.50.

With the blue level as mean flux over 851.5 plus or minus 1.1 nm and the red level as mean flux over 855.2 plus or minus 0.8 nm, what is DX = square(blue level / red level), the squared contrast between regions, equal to 0.80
